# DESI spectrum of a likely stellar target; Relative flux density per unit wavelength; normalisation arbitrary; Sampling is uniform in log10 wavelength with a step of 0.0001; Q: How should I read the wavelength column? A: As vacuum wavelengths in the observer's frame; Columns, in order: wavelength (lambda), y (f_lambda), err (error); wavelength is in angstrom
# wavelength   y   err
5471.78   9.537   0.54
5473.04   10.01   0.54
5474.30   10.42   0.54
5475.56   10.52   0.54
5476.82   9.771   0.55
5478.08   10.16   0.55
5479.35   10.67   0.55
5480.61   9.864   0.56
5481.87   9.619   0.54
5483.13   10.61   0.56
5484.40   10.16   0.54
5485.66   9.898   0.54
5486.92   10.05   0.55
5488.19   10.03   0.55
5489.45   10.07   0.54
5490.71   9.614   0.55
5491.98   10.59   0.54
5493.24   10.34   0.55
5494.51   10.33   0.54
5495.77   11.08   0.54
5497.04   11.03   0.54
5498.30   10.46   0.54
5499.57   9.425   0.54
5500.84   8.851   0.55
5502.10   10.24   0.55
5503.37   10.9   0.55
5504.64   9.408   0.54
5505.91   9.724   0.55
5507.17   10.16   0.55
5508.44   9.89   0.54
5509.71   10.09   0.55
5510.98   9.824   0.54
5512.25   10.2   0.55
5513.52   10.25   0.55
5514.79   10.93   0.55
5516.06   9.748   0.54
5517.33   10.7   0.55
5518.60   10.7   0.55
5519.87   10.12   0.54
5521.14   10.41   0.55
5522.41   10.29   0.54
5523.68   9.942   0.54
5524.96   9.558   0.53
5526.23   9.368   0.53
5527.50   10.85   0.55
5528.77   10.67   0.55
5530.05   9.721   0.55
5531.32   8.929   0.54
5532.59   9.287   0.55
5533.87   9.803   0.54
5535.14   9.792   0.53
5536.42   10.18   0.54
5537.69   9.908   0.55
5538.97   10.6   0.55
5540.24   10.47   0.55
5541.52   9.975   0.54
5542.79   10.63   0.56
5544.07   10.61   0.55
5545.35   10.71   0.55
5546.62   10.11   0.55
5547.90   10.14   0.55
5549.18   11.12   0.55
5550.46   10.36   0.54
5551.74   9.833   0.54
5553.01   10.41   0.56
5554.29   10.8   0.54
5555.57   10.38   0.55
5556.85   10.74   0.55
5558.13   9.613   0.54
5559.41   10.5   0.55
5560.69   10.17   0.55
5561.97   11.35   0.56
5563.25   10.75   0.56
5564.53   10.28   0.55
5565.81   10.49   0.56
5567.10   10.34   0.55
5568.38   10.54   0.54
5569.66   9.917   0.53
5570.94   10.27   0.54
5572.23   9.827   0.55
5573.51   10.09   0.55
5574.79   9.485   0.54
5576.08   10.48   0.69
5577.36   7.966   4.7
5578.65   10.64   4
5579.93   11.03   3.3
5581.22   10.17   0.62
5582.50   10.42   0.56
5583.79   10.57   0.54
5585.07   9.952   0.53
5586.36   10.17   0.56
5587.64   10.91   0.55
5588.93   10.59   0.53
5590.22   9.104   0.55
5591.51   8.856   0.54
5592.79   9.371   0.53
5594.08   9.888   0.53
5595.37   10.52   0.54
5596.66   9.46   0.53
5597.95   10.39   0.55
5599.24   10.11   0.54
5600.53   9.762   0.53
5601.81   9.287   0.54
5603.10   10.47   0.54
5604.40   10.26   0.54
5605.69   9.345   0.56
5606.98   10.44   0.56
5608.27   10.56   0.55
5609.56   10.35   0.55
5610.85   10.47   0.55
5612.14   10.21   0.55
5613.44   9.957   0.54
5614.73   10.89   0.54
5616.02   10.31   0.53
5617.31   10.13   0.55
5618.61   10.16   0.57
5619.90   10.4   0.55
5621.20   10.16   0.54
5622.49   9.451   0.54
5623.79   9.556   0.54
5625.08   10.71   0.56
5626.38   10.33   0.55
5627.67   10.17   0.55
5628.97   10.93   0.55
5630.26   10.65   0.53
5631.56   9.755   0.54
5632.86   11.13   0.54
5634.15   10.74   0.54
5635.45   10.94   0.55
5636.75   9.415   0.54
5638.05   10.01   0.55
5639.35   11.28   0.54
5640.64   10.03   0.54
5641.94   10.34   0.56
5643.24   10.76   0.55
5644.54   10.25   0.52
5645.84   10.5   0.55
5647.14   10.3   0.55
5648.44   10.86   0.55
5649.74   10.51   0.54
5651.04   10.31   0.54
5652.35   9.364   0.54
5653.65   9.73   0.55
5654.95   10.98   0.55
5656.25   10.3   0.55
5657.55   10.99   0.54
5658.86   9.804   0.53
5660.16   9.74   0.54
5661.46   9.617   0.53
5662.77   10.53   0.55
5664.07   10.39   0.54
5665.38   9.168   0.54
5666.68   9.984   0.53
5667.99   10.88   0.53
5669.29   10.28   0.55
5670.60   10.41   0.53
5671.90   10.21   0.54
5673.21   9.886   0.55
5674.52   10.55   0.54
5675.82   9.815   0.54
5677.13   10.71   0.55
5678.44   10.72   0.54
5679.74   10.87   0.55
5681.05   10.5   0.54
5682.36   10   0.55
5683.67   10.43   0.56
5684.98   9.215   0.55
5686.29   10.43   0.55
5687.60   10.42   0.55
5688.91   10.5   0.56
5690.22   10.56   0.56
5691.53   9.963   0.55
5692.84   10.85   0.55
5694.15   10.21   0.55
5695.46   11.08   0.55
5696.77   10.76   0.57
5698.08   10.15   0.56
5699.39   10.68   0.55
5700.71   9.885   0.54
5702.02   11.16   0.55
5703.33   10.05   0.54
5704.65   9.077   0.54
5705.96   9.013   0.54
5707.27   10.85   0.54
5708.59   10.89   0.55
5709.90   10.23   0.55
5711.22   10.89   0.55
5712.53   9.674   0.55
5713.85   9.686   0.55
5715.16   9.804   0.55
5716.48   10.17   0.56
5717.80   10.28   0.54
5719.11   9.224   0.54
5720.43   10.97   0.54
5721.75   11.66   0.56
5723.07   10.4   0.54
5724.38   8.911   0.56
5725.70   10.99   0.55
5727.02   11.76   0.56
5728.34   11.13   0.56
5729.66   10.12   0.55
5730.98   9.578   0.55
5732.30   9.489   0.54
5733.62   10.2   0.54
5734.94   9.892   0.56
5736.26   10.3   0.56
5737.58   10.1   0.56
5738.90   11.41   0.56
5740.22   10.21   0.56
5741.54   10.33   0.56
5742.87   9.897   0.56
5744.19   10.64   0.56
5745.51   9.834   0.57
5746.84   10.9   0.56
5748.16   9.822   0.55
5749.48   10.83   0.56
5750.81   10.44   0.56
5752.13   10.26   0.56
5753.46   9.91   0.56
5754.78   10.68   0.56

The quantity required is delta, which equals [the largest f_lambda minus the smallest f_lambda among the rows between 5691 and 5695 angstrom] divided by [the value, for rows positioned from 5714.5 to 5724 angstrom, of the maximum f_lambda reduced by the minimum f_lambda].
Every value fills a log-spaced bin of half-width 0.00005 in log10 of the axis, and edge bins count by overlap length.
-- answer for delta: 0.36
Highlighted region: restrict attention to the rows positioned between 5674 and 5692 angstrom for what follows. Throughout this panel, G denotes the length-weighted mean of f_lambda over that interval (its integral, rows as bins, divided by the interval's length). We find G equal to 10.3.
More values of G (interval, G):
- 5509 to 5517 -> 10.2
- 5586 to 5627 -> 10.1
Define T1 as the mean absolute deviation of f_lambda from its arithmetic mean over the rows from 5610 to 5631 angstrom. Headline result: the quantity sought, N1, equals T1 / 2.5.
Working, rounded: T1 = 0.31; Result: 0.12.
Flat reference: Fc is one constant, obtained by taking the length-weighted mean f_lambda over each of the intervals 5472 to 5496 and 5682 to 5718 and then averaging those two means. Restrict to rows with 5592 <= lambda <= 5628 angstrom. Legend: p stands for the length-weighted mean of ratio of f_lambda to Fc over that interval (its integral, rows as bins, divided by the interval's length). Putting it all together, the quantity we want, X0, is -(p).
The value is -0.99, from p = 0.990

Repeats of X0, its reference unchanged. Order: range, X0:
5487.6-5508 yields -0.99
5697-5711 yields -1.00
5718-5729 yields -1.04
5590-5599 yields -0.95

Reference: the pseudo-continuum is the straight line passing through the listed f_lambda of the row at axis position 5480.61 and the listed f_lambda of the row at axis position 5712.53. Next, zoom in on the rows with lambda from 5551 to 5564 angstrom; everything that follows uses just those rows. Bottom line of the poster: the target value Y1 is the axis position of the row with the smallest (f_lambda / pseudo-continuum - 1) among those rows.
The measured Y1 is 5558.13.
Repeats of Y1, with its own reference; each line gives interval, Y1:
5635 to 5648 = 5636.75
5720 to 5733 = 5724.38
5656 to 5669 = 5665.38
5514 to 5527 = 5526.23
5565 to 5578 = 5577.36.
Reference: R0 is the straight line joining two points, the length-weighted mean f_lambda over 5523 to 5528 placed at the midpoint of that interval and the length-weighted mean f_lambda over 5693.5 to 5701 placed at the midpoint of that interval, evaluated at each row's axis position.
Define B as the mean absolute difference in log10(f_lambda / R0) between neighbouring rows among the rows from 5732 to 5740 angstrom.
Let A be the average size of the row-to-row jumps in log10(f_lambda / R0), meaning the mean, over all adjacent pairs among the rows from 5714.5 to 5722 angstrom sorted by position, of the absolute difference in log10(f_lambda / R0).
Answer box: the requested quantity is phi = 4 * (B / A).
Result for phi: 3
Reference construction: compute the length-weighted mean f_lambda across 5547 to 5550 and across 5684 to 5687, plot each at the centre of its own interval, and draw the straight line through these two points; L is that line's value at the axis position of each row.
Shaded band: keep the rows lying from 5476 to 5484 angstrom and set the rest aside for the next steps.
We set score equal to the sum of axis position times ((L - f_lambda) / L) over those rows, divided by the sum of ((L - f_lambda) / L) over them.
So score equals 5479.7 angstrom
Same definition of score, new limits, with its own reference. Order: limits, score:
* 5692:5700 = 5696.0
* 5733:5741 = 5737.6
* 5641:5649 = 5645.6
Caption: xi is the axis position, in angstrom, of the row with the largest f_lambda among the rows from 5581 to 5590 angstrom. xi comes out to 5587.64 angstrom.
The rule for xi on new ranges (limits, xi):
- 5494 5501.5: 5495.77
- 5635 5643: 5639.35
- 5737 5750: 5738.90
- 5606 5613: 5608.27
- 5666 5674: 5667.99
